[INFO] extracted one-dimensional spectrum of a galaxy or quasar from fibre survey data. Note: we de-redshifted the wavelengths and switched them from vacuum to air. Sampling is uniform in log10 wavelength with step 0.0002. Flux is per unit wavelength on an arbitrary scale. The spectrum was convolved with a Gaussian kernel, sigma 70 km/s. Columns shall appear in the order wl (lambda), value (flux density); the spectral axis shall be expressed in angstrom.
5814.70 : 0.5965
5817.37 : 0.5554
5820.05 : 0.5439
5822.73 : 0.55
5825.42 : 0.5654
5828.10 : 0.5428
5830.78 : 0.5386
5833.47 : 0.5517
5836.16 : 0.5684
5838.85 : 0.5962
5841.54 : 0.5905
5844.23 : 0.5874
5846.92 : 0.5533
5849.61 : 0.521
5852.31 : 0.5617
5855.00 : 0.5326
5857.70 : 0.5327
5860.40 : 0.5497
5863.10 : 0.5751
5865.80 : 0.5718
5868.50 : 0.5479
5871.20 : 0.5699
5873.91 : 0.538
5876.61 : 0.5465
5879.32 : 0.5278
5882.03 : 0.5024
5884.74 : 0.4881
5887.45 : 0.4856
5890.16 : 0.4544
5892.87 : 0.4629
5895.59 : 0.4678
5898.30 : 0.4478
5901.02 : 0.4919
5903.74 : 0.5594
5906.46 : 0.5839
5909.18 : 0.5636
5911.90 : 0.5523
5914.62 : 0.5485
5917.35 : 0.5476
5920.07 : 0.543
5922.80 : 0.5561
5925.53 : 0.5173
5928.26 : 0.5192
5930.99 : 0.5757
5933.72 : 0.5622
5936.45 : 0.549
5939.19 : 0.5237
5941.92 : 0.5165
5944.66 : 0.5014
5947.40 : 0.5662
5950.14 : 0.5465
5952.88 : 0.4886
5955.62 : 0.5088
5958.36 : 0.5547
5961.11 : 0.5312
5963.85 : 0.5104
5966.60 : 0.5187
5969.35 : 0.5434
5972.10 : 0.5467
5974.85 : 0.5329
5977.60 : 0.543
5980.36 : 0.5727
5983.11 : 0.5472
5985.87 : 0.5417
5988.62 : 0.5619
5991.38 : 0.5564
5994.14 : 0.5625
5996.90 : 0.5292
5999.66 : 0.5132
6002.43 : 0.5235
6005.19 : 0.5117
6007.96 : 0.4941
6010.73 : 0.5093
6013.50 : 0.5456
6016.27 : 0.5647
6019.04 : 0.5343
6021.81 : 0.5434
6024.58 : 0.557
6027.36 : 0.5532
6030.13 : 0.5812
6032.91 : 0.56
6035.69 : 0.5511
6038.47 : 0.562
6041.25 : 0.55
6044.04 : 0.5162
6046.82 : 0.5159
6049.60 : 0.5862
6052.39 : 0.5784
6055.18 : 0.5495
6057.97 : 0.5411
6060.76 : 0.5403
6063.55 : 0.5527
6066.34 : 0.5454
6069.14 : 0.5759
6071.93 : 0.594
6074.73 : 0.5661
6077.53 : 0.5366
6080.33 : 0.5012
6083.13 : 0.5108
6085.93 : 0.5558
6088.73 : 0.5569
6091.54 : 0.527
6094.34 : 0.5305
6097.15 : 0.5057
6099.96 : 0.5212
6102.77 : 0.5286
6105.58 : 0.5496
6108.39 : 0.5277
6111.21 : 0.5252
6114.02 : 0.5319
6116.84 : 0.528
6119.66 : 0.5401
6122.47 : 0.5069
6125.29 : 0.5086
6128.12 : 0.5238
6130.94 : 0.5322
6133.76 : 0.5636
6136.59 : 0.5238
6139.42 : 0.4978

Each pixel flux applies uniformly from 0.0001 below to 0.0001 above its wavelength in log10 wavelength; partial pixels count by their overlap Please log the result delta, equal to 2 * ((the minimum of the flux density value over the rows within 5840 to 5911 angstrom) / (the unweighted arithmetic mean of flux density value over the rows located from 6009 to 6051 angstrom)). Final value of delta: 1.63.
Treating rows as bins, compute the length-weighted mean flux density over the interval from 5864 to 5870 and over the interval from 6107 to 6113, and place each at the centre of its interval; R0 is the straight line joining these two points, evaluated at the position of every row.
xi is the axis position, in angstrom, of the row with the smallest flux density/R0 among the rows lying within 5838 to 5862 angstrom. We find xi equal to 5849.61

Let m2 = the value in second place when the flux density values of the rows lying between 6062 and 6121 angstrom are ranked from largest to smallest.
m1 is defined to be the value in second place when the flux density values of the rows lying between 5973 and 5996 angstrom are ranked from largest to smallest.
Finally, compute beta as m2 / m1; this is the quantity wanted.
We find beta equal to 1.02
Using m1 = 0.5625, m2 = 0.5759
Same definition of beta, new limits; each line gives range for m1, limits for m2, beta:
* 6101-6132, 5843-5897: 1.06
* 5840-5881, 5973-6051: 0.99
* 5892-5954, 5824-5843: 1.03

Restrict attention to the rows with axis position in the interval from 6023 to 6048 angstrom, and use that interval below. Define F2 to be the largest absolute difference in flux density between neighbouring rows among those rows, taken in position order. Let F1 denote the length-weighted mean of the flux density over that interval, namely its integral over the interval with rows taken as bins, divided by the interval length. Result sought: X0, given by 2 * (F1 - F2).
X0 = 1.03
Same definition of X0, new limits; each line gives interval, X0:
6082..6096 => 0.98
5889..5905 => 0.83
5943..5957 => 0.91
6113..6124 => 0.99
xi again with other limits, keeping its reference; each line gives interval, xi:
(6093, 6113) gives 6097.15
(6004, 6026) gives 6007.96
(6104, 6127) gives 6122.47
